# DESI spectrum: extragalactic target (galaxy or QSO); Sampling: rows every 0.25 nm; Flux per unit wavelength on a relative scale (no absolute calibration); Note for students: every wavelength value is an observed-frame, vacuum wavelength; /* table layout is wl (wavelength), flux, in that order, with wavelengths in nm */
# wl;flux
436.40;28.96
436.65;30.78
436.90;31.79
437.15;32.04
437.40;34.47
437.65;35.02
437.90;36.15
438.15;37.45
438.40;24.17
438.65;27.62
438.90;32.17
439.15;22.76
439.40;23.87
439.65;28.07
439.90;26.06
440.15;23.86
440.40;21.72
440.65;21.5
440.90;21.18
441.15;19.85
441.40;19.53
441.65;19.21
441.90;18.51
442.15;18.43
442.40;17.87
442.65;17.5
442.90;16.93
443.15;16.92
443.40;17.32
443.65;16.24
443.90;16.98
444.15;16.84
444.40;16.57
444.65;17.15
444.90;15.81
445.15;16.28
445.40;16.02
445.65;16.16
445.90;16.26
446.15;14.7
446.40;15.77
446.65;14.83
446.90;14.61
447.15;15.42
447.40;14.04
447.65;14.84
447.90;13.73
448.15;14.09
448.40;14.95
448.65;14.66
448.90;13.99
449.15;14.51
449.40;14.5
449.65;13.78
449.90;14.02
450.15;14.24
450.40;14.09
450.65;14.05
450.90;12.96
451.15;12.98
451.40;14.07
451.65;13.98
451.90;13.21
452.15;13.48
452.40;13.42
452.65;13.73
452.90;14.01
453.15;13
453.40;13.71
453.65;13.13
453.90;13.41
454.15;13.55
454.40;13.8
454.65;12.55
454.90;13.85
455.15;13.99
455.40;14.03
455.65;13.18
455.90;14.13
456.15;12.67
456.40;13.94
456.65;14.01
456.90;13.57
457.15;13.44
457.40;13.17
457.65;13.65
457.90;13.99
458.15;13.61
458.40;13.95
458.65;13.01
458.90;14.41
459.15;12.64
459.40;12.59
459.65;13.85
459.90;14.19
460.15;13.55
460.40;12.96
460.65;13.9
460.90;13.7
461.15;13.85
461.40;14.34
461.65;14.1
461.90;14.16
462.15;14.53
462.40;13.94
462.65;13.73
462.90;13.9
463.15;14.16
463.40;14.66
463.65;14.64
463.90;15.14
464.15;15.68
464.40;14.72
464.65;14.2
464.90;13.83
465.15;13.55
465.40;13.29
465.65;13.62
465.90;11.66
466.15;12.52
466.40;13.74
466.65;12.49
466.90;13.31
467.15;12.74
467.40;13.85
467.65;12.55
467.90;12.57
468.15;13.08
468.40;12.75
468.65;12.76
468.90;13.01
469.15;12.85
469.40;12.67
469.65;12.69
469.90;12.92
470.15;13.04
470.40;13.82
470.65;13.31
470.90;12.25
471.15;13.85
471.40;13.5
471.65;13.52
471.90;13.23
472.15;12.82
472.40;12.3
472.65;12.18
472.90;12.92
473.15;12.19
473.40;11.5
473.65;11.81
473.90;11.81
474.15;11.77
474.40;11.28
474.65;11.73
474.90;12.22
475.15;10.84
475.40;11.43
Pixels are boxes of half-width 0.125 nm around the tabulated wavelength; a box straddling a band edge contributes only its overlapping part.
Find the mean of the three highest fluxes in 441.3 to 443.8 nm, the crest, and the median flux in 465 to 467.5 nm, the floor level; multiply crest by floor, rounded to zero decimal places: 254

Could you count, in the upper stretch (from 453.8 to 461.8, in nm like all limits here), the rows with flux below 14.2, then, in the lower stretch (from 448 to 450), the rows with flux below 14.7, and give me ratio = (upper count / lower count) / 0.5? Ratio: 8.6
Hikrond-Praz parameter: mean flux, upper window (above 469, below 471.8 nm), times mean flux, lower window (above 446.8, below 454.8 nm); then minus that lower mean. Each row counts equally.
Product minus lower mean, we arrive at 168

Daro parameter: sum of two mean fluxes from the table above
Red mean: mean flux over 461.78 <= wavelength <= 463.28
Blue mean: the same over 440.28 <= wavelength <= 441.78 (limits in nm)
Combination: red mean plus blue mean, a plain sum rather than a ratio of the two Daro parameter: 34.6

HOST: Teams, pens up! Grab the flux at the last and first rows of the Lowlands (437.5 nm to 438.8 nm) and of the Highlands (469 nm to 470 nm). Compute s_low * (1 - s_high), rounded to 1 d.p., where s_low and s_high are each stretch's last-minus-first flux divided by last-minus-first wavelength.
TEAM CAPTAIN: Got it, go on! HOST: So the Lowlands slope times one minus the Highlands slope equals -6.7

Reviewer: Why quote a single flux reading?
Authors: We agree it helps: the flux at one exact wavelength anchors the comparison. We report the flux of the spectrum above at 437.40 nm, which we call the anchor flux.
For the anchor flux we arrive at 34.47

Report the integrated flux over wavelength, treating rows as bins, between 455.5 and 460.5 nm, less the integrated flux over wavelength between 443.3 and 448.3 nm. -11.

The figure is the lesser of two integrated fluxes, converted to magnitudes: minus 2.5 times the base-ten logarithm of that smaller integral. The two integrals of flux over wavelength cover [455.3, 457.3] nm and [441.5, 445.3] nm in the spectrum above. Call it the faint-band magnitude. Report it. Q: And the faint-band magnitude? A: -3.59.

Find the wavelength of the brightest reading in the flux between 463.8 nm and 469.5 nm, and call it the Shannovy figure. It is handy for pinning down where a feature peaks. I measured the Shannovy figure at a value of 464.15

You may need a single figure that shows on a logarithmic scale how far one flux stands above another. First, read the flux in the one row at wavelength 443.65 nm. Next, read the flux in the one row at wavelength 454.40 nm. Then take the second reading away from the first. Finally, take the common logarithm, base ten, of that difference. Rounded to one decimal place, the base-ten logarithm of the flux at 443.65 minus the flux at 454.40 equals 0.4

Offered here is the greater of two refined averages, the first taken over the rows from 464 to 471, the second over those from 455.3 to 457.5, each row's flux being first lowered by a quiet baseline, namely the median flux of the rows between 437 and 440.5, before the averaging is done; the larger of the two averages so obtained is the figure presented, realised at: -14.3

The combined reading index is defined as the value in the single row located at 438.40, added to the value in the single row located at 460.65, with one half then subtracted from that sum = 37.6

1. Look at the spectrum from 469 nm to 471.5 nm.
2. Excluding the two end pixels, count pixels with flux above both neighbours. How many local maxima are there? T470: 2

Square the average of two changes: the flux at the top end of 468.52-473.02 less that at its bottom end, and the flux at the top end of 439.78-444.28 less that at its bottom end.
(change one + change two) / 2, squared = 21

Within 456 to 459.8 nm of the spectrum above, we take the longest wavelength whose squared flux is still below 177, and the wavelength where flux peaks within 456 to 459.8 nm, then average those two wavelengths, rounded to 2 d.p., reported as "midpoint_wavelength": 459.15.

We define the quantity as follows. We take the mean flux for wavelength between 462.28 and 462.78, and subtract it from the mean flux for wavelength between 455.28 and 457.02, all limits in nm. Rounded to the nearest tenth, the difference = -0.2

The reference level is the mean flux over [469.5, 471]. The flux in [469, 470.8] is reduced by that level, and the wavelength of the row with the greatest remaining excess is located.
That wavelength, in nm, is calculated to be 470.40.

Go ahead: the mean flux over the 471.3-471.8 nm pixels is 13.5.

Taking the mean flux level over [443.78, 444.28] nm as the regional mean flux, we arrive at 16.9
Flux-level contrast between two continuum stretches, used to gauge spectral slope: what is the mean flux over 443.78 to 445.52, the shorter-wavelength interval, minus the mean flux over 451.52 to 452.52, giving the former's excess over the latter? 3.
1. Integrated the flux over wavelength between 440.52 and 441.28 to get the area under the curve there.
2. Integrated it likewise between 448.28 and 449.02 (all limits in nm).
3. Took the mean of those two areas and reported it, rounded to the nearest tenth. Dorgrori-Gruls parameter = 13.3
